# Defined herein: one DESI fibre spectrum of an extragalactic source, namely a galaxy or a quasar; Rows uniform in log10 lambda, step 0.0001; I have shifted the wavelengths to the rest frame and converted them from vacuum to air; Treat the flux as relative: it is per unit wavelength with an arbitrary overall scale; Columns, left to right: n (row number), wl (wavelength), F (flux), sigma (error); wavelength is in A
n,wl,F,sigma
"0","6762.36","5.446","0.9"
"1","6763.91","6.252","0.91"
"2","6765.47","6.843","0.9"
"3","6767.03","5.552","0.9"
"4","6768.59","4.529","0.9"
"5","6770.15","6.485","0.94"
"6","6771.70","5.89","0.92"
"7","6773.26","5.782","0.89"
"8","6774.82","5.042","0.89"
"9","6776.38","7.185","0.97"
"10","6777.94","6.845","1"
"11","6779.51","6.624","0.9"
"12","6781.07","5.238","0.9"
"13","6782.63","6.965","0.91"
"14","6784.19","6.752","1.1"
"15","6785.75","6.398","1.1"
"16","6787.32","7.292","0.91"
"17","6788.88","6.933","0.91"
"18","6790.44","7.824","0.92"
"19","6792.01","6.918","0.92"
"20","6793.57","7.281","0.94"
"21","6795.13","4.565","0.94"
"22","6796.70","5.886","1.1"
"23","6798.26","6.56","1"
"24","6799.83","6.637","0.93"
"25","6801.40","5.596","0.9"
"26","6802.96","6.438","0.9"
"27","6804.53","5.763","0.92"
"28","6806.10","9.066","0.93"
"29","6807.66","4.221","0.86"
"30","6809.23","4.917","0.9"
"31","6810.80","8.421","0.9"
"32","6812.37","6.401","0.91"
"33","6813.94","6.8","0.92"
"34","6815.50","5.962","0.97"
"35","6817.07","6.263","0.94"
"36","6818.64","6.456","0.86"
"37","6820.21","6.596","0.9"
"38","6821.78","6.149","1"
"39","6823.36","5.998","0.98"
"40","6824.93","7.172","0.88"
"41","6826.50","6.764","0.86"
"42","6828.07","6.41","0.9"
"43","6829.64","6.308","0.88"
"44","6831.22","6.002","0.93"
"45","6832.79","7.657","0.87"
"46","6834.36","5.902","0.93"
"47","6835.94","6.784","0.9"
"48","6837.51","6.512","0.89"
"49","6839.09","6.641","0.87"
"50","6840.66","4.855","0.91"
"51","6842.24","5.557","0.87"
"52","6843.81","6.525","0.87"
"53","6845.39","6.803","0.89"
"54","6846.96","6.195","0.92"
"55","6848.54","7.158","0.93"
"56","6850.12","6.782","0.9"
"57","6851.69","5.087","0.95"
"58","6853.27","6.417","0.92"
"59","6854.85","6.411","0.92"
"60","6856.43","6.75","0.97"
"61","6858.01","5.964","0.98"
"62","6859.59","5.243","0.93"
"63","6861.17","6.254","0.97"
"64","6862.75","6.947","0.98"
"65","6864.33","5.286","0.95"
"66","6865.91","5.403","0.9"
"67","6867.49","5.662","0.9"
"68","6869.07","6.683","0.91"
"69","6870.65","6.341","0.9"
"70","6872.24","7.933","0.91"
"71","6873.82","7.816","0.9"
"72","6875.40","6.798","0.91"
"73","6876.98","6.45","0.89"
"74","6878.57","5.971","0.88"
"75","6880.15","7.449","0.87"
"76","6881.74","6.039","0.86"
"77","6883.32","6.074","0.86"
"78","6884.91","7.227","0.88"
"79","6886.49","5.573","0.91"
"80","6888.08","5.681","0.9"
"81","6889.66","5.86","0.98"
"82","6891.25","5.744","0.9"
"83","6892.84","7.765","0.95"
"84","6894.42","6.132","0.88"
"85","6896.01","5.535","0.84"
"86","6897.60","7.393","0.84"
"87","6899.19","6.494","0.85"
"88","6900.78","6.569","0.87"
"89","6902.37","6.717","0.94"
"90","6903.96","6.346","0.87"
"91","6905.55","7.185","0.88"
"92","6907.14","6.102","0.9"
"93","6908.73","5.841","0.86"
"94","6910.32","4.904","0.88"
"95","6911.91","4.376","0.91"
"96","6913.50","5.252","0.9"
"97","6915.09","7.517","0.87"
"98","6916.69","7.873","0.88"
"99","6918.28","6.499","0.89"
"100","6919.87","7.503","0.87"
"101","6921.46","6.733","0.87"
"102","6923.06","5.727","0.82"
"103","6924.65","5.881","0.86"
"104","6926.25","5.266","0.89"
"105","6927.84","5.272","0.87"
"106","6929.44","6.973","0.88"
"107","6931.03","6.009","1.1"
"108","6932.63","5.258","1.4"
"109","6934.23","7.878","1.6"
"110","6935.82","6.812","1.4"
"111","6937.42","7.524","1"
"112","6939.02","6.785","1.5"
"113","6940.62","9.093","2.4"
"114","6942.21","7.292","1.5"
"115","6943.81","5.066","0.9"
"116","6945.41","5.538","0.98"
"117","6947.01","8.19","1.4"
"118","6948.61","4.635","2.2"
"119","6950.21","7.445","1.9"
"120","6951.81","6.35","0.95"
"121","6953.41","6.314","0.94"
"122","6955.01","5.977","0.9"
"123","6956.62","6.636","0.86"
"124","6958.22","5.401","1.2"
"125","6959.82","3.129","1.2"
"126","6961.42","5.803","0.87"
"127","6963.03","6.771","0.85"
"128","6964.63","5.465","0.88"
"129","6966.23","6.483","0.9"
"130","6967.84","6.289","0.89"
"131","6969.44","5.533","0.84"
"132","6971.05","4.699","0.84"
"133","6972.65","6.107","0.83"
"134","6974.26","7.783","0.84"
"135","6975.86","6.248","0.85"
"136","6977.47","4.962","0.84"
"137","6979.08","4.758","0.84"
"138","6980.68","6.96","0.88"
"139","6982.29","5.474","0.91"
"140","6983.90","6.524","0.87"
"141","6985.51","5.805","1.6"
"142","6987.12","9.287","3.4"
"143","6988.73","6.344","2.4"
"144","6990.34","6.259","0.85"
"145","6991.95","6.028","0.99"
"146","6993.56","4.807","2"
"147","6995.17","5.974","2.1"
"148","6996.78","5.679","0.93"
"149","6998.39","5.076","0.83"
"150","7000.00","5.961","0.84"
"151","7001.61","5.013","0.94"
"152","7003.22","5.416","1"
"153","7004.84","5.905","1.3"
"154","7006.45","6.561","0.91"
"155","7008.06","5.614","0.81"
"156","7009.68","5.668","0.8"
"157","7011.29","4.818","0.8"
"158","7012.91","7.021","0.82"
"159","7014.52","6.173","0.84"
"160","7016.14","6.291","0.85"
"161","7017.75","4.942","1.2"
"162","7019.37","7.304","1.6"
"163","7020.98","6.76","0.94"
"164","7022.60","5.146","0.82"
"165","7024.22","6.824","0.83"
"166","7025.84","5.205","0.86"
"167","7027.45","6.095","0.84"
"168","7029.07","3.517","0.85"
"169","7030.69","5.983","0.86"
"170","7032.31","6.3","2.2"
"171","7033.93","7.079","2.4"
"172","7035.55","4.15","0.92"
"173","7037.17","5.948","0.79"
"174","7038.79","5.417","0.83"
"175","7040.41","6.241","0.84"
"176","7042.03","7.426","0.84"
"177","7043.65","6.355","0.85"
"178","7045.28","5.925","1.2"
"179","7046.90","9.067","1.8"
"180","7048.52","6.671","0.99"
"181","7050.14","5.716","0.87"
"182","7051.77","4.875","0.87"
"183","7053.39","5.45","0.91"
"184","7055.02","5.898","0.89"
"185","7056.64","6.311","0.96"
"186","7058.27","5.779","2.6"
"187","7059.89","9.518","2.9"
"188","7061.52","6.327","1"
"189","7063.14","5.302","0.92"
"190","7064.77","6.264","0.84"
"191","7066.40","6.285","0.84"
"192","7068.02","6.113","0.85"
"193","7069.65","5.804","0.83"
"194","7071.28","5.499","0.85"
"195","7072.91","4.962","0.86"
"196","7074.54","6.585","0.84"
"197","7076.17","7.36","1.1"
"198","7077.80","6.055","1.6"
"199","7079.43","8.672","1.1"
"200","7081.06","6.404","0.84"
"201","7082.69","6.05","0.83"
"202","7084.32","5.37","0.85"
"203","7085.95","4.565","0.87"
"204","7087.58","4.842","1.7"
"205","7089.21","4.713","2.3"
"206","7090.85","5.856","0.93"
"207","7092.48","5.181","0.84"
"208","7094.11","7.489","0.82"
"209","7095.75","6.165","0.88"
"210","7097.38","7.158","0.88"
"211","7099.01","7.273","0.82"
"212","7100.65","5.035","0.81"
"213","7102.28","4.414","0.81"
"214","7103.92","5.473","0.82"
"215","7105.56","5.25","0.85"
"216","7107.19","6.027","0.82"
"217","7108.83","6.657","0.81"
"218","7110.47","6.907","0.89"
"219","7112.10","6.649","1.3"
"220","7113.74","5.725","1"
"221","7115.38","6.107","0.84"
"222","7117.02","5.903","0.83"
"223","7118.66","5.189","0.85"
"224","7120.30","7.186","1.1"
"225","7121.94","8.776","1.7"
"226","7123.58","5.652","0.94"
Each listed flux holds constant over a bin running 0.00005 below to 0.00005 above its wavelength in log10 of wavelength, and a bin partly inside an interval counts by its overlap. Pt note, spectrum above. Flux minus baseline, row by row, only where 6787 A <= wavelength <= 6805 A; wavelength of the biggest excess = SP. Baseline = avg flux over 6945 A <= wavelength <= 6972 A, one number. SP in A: 6790.44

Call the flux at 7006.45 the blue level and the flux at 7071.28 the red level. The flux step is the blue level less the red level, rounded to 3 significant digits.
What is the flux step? 1.06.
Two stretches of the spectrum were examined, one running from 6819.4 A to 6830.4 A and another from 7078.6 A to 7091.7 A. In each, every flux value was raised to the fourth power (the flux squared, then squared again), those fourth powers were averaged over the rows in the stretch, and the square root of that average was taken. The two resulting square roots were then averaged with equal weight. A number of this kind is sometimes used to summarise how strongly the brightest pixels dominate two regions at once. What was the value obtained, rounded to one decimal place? 40.7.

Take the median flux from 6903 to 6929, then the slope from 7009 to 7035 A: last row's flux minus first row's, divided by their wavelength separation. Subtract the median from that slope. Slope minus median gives -5.93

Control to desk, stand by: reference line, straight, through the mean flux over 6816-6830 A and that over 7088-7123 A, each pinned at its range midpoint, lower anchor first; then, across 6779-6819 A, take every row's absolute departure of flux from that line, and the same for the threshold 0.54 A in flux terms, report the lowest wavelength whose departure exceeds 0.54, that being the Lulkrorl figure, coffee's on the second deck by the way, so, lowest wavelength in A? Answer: 6781.07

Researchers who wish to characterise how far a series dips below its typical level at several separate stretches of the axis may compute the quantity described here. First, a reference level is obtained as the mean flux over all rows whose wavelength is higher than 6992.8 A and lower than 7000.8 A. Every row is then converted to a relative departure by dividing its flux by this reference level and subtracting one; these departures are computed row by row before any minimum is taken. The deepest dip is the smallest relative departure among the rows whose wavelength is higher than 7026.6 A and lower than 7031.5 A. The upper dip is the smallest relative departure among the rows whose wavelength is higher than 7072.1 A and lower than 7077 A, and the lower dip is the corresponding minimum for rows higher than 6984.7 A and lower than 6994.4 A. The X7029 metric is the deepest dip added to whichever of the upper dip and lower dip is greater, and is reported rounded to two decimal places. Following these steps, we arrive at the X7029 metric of -0.46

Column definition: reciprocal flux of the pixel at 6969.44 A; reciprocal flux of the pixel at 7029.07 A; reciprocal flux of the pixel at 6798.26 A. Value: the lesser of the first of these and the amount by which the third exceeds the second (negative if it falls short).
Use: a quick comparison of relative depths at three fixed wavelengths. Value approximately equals -0.13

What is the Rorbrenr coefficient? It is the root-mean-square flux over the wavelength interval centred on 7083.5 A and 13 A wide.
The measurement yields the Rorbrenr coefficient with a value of 5.97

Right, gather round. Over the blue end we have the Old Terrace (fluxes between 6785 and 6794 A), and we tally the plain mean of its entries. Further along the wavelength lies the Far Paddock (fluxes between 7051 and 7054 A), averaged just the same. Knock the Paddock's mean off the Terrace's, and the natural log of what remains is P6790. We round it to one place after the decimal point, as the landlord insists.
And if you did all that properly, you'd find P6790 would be 0.7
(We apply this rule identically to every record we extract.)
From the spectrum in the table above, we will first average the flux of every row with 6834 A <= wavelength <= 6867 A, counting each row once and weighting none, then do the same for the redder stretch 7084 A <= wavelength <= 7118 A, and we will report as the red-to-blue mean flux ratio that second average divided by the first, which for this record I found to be 0.95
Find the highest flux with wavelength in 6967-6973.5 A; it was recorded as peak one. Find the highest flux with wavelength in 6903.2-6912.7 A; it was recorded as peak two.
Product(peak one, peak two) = 45.2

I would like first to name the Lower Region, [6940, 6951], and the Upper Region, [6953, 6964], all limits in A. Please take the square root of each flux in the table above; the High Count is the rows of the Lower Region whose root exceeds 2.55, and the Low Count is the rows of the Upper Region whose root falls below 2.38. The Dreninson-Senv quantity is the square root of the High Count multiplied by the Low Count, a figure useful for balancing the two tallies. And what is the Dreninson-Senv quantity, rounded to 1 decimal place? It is 2.8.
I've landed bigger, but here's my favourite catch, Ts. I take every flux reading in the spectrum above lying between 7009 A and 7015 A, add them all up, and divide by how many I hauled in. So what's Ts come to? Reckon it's 5.92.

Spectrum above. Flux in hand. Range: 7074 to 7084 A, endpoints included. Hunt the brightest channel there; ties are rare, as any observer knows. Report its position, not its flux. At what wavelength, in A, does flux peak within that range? 7079.43 A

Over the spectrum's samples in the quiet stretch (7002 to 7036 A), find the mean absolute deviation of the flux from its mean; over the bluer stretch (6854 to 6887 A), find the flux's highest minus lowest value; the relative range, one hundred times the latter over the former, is 347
